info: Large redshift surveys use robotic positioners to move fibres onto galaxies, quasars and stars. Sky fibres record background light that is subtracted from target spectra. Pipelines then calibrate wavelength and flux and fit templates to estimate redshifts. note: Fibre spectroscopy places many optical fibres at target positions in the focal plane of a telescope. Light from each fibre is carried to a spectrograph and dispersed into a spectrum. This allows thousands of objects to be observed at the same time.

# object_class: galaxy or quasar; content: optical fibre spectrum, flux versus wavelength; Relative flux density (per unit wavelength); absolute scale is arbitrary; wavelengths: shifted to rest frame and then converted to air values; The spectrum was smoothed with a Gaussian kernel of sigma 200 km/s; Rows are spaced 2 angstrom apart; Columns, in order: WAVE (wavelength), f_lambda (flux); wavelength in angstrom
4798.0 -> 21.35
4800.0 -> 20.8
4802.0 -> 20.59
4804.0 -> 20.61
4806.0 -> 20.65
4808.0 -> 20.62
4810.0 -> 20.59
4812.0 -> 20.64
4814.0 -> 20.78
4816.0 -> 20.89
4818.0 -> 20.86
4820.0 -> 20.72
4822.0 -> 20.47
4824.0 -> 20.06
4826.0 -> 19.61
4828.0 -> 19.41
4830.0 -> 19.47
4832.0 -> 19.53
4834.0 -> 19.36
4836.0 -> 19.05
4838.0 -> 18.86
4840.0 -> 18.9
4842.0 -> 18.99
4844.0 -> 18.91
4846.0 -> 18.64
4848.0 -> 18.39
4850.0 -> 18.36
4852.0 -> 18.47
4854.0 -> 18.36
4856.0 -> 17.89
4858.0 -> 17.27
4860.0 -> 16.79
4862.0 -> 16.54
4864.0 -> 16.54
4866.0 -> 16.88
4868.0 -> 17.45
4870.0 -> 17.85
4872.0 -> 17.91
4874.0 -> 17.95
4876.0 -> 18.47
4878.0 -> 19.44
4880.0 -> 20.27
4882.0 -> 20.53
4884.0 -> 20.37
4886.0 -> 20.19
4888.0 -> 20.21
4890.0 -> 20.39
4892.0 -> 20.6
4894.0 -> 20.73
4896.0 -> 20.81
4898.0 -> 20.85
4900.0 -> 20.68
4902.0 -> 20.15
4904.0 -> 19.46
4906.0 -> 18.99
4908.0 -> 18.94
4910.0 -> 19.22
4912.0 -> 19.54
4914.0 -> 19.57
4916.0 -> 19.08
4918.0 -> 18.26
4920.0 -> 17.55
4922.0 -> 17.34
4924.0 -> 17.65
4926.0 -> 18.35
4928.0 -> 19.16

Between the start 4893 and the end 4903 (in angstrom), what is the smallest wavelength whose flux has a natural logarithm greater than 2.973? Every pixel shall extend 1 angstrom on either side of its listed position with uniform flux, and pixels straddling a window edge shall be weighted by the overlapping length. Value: 4894.0 angstrom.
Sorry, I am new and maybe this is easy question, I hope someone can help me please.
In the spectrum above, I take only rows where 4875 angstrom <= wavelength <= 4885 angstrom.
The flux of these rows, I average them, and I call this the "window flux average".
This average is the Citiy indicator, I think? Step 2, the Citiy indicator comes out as 19.8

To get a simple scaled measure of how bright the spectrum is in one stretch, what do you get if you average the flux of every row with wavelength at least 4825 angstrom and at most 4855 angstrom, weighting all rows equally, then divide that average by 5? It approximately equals 3.8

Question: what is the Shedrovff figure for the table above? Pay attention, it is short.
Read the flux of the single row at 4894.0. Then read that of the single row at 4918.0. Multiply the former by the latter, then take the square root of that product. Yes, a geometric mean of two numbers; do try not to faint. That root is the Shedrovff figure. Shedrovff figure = 19.5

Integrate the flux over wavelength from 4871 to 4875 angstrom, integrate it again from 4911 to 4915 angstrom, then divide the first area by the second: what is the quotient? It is 0.92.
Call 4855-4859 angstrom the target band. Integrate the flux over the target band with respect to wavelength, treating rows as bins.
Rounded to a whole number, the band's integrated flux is 70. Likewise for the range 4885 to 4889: 81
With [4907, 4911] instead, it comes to 76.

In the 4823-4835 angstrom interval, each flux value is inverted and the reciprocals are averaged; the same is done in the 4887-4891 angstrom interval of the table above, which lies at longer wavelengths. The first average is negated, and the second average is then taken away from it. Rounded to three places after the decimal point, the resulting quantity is -0.100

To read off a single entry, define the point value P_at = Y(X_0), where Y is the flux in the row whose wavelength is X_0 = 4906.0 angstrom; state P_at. 18.99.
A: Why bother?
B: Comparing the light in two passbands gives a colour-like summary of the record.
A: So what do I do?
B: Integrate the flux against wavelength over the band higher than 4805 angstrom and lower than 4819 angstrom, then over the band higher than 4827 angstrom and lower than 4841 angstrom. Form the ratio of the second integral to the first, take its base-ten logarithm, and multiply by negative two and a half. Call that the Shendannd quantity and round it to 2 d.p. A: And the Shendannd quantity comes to 0.08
